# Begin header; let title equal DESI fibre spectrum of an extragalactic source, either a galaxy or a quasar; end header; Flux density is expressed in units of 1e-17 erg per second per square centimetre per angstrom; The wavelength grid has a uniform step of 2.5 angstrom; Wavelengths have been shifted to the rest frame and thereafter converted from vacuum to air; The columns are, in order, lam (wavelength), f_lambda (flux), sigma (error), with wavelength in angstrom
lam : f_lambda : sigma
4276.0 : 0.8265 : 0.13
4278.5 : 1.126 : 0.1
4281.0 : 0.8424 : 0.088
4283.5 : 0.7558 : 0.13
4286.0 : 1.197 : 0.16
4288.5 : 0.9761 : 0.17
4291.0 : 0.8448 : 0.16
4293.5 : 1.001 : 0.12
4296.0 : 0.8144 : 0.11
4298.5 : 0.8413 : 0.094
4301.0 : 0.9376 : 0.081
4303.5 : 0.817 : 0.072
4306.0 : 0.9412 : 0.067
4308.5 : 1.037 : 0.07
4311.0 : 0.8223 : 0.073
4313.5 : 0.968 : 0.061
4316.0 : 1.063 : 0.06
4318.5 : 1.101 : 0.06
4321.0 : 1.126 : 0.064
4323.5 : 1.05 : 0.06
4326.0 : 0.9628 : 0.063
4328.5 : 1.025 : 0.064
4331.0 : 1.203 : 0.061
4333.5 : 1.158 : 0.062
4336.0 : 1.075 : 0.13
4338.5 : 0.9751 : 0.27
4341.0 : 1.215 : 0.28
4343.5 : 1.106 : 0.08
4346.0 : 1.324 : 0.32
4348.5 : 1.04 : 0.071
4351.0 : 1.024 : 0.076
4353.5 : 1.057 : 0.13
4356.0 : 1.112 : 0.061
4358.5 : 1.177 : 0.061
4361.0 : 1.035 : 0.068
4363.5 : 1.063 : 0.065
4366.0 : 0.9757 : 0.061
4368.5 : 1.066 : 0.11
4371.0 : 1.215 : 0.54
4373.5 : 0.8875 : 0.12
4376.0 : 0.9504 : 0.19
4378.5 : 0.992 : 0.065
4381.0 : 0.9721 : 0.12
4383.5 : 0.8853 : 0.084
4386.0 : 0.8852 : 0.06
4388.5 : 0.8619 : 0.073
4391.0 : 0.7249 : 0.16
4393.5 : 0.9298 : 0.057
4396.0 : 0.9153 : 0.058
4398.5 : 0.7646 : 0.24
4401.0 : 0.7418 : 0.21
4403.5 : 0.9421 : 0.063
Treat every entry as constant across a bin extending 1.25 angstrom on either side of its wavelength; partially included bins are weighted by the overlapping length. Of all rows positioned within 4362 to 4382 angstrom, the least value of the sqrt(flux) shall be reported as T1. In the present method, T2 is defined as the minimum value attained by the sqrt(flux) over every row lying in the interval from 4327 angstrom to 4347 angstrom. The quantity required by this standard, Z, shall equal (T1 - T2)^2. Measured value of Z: 0.0021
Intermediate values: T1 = 0.94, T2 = 0.987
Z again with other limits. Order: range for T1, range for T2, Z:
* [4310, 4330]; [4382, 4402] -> 0.0031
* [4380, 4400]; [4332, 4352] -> 0.0185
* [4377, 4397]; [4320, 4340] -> 0.0169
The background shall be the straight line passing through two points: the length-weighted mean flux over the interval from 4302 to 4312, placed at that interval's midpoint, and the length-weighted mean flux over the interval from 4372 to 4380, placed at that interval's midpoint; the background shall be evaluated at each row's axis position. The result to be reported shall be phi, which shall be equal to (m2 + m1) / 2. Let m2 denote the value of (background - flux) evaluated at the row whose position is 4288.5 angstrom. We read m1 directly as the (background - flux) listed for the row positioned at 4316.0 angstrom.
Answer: -0.12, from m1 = -0.15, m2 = -0.08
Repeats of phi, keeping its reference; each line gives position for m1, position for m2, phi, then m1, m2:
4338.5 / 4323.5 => -0.09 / -0.05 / -0.13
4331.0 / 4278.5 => -0.26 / -0.28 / -0.24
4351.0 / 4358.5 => -0.16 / -0.09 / -0.24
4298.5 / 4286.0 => -0.12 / 0.06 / -0.30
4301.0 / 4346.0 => -0.21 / -0.03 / -0.39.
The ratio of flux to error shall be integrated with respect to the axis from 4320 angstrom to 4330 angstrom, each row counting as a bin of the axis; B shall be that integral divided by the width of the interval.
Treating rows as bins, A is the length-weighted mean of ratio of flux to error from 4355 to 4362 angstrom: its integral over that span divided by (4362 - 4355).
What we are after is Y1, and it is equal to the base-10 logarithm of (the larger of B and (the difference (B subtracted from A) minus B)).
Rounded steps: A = 18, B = 16.7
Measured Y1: 1.22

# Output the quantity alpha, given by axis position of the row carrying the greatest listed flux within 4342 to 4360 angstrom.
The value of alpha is 4346.0 angstrom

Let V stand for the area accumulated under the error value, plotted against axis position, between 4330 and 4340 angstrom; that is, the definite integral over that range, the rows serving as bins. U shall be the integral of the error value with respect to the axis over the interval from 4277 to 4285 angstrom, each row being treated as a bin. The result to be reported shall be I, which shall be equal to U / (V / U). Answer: 0.6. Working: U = 0.9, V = 1.4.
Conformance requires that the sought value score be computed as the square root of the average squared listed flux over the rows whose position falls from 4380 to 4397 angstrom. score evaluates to 0.89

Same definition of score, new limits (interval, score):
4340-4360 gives 1.14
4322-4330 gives 1.01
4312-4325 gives 1.06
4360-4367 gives 1.03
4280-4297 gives 0.93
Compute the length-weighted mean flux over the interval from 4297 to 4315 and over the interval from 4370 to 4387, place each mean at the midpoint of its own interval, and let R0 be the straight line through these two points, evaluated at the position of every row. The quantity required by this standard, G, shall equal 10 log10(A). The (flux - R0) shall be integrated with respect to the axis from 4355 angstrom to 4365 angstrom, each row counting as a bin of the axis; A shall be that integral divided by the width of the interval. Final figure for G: -8.5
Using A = 0.141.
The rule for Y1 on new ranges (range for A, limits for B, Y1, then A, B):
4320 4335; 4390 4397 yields 1.09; 17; 12.4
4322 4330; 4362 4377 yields 0.98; 16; 9.6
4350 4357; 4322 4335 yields 1.24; 13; 17.3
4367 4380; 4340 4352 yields 1.01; 8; 10.1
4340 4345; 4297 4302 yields 1.00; 9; 10.1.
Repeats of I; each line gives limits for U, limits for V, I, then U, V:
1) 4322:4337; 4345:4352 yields 1.1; 1.1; 1.1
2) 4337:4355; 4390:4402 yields 5.6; 3.1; 1.7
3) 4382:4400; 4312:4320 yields 7.5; 1.9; 0.5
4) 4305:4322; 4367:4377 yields 0.5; 1.1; 2.4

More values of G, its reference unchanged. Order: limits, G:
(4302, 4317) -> -15.8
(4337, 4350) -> -7.2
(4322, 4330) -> -10.2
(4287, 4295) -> -13.3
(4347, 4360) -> -8.6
